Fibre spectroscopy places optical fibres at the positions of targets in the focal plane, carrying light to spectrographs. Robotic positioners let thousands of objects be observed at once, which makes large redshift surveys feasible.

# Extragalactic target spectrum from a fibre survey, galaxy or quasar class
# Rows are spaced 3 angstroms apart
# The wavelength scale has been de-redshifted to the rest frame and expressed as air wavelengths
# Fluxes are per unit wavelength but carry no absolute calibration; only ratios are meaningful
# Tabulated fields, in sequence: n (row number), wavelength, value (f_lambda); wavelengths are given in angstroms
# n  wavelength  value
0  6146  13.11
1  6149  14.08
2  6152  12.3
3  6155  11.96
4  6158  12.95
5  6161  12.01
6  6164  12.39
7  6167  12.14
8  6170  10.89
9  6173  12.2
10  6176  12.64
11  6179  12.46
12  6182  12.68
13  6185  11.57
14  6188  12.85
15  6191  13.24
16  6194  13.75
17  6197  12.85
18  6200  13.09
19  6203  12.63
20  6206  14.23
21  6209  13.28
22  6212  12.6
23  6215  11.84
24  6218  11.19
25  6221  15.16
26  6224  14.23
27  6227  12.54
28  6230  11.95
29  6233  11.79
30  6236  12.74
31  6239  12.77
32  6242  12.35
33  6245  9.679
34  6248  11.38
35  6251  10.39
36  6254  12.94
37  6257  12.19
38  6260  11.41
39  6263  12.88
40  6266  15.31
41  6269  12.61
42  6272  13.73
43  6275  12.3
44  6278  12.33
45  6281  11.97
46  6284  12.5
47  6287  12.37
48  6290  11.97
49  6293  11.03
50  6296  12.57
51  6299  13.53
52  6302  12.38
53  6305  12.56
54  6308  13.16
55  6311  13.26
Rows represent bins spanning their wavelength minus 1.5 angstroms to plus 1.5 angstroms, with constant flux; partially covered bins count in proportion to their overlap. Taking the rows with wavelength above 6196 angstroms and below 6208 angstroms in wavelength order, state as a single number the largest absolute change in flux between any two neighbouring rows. 1.6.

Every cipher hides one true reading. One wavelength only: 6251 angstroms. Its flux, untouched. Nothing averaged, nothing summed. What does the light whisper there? 10.39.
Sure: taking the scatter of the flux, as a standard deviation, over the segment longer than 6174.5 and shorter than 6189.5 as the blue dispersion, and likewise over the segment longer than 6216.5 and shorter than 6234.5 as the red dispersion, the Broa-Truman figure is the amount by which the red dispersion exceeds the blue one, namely 1.0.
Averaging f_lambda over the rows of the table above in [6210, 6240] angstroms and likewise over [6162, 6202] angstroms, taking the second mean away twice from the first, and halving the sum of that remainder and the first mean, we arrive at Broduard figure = 0.2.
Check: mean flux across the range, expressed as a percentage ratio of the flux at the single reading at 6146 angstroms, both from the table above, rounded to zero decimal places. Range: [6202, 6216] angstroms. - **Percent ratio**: 99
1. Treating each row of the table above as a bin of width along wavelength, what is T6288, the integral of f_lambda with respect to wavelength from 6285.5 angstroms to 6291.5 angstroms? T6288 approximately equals 73.0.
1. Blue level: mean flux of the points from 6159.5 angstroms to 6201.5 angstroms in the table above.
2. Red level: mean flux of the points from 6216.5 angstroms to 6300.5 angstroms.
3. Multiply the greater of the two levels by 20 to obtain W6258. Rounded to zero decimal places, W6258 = 250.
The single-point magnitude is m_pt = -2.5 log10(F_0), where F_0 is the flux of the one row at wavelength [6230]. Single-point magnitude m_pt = -2.69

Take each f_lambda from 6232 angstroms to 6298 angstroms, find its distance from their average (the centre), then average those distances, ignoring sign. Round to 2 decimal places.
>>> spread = 0.76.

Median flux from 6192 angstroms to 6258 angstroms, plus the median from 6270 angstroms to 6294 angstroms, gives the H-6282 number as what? 24.9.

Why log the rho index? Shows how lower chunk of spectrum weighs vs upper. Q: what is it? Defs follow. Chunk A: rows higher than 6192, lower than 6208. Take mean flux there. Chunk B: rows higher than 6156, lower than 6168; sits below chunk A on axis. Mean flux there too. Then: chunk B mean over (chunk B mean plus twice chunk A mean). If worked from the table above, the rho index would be 0.317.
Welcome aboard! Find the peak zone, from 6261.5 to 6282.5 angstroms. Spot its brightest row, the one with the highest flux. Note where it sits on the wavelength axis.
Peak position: 6266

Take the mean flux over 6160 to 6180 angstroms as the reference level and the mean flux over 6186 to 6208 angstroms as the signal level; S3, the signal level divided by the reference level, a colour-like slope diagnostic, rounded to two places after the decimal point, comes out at 1.09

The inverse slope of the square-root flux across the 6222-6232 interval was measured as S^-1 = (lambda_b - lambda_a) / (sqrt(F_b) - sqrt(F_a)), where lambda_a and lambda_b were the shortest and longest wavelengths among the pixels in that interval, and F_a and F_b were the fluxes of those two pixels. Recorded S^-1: -19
